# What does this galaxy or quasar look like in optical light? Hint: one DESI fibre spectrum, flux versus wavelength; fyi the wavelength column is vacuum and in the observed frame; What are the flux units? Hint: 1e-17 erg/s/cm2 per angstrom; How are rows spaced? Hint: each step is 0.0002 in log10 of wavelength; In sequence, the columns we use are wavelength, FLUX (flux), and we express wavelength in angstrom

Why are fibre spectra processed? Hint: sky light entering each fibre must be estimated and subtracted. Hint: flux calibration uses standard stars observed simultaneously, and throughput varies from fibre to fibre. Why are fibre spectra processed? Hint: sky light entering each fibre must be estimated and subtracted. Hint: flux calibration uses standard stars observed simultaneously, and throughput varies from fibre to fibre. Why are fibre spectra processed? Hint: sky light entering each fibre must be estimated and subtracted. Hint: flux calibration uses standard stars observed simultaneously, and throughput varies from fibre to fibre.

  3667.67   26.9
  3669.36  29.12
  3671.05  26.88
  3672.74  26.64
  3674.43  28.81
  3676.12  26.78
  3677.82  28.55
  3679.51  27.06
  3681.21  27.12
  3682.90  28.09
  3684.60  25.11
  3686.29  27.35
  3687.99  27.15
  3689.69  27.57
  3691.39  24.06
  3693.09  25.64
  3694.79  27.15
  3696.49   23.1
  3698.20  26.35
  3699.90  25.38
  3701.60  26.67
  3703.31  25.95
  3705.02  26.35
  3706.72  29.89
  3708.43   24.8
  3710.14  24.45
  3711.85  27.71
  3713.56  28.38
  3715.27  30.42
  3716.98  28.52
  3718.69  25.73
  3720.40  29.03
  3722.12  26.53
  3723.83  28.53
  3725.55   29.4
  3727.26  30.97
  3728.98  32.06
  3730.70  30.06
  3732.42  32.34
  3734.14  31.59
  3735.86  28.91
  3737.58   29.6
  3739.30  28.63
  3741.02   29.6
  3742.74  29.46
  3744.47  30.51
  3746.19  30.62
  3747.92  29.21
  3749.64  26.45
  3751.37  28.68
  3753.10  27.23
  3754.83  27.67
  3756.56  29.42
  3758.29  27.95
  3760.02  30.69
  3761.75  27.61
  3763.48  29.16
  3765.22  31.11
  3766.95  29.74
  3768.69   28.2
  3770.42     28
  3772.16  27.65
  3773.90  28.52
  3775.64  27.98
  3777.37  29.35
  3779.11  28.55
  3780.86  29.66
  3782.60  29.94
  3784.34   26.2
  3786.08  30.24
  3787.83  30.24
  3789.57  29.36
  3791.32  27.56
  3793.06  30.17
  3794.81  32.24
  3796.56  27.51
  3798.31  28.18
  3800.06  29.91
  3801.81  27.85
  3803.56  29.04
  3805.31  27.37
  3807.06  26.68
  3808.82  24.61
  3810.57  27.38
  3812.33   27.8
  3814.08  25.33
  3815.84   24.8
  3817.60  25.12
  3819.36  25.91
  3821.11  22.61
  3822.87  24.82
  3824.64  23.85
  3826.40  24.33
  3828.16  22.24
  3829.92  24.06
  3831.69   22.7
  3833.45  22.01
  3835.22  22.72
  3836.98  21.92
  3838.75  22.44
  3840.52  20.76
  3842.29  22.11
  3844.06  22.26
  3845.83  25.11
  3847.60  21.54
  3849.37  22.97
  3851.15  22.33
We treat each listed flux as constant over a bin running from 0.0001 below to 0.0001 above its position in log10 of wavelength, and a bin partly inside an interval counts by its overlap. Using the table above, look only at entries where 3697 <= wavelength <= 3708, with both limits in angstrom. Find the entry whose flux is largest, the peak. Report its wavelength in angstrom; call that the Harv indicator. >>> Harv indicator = 3706.72 angstrom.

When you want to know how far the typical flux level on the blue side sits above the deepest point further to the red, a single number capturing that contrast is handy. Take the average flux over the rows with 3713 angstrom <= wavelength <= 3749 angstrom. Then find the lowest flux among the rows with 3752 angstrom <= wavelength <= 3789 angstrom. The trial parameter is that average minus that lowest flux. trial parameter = 3.3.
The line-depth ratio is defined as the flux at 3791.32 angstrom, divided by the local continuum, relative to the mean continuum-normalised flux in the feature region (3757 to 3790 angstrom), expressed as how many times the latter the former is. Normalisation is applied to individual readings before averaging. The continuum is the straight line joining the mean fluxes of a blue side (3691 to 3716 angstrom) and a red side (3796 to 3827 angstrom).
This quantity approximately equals 0.95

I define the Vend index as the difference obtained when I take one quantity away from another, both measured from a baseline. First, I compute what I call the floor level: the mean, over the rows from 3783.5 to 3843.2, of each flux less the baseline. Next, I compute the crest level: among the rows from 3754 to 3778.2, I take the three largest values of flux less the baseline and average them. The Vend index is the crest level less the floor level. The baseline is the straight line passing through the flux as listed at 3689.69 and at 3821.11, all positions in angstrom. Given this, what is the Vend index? 3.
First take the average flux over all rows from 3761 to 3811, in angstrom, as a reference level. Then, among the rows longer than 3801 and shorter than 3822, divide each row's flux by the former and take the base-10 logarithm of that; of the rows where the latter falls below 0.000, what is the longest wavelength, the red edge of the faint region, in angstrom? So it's 3821.11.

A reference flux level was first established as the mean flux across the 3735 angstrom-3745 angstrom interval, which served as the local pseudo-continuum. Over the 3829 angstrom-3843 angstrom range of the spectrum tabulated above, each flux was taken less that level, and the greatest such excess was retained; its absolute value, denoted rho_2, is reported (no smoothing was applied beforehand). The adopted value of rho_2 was 5.4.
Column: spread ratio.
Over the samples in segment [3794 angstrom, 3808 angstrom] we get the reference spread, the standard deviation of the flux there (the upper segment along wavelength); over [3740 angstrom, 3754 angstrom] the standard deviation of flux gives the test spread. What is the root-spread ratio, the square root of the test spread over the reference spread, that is 0.91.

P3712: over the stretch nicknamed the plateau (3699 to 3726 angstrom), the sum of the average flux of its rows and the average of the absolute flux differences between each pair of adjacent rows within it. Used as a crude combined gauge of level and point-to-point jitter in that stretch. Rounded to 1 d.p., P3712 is 29.4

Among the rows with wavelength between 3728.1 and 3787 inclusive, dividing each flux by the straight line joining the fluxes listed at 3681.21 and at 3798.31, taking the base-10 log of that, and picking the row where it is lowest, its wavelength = 3784.34 angstrom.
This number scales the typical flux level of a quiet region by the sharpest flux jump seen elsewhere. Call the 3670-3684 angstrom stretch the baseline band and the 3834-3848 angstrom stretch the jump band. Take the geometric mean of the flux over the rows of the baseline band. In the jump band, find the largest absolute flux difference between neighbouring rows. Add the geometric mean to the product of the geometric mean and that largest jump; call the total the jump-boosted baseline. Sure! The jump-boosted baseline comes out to 126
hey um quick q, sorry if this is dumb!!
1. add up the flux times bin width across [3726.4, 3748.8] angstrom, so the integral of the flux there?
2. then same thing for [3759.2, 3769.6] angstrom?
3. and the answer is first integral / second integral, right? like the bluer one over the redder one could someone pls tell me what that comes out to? 2.2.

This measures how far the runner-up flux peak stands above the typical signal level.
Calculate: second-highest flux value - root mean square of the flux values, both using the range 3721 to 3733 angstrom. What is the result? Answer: 2.0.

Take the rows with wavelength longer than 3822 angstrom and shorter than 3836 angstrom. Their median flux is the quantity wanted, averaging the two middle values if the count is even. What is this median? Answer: 23.3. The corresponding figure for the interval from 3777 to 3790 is 29.5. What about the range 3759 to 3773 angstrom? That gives 28.7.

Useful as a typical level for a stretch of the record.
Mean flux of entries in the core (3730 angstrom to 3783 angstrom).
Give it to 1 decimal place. 29.2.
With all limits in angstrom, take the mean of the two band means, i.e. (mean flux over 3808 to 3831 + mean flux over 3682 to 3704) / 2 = 25.5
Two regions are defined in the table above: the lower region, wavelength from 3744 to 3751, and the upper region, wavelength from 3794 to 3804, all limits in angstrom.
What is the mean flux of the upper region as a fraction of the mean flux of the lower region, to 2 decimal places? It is 1.00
